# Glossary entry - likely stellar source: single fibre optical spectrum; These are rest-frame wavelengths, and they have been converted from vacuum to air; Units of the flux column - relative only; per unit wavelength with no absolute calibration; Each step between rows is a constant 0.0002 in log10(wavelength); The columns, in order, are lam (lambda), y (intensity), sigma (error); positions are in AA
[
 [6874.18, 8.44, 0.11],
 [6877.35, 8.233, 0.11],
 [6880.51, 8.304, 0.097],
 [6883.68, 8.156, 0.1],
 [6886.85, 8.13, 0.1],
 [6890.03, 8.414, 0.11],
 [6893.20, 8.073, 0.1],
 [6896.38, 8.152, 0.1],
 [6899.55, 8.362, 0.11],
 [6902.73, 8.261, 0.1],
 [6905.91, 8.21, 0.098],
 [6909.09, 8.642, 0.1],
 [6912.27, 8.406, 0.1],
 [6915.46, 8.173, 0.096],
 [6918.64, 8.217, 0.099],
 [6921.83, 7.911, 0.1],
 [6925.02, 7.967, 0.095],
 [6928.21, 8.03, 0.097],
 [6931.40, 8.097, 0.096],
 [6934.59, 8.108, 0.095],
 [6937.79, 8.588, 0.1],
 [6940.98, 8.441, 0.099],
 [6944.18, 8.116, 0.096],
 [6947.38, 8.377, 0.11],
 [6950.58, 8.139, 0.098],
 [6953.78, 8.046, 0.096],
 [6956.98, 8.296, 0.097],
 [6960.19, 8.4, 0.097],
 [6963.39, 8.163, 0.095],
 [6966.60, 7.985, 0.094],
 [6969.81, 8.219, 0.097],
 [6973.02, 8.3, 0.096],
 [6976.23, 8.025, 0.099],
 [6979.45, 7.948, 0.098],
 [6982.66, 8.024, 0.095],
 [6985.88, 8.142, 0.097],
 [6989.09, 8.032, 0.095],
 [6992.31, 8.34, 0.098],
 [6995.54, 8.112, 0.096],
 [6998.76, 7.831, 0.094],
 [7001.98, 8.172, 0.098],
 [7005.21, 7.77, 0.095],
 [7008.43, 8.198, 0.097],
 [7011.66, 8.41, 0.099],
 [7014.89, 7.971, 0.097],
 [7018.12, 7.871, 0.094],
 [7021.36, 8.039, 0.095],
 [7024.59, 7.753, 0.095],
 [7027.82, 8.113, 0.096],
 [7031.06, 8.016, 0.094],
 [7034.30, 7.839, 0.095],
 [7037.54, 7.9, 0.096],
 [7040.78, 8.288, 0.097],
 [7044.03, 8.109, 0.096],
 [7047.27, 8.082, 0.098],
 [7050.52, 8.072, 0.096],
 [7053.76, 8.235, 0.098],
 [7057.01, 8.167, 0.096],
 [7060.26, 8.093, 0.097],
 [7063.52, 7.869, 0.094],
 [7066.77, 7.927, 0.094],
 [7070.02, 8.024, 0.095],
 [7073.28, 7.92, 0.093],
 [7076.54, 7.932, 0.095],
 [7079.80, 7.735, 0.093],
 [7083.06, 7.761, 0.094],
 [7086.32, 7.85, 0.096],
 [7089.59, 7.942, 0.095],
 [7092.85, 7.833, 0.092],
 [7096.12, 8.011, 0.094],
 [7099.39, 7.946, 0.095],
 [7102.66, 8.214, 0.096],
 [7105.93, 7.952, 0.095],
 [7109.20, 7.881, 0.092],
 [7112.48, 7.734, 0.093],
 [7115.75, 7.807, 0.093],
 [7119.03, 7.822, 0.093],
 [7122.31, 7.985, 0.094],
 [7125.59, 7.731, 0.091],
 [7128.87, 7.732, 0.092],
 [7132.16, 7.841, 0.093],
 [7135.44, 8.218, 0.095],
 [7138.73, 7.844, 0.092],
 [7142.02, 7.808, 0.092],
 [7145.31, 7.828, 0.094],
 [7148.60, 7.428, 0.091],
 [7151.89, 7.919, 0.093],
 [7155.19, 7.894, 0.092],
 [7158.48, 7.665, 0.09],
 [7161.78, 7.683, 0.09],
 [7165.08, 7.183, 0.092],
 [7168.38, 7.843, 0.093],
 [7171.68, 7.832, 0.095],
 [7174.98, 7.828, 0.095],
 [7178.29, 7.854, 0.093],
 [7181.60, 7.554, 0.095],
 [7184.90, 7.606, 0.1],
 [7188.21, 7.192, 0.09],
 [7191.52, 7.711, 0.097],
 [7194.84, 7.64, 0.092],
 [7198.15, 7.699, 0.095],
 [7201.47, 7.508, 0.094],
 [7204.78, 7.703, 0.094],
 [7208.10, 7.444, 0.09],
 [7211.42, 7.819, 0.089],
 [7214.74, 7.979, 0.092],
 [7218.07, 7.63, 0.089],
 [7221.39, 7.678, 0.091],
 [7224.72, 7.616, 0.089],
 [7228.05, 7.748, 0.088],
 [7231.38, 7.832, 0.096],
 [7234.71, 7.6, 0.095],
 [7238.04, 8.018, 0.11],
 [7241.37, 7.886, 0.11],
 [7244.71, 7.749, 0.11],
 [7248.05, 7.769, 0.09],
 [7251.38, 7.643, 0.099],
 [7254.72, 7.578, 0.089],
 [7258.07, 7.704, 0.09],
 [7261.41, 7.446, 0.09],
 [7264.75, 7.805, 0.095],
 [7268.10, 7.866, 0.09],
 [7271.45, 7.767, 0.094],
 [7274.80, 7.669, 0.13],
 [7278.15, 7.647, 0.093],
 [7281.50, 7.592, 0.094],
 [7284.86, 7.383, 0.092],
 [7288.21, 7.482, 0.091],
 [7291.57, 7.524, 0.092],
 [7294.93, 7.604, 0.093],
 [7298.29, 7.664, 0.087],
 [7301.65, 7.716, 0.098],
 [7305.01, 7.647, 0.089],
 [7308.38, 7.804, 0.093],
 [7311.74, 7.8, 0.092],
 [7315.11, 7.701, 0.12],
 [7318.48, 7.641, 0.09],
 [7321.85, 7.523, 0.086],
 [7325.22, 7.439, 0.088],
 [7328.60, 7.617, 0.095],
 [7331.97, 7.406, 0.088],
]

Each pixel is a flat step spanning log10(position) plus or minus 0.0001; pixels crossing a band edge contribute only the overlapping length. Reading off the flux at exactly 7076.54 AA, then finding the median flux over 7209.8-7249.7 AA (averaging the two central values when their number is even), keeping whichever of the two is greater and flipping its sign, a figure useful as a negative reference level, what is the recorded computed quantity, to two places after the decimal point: -7.93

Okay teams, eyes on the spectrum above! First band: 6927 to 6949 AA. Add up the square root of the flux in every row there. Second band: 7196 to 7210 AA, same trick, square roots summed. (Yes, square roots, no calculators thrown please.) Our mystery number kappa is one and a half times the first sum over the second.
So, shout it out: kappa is 2.7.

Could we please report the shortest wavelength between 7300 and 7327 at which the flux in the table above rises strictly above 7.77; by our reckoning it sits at 7308.38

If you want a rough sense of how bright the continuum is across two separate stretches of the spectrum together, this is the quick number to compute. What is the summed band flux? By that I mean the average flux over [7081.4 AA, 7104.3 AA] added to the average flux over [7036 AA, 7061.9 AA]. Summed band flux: 16.1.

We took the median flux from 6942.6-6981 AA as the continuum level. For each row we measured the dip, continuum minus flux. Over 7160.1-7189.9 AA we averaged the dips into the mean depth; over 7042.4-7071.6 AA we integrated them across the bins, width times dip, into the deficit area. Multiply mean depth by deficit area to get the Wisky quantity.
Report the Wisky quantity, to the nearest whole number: 1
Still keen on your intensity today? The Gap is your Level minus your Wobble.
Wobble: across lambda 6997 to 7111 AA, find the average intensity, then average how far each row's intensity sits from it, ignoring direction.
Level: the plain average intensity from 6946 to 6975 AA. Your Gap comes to 8.08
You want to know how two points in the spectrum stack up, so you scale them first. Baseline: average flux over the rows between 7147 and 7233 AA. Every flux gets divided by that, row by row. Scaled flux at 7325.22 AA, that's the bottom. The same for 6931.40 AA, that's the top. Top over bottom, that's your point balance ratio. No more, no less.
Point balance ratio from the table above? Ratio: 1.09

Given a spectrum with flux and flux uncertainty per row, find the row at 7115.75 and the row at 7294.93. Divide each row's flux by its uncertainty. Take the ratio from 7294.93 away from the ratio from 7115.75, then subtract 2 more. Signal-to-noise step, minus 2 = 0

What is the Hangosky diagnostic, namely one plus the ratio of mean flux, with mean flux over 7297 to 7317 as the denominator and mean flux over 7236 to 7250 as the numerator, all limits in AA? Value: 2.02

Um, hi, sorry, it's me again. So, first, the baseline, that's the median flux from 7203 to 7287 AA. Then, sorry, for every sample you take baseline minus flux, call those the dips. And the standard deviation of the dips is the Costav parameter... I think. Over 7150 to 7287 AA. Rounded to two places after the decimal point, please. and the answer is 0.18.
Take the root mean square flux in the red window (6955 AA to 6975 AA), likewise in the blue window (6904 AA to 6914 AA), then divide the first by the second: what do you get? 0.977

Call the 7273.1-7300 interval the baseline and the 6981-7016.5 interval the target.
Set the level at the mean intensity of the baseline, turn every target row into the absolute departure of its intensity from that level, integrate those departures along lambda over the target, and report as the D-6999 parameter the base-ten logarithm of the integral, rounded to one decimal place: 1.3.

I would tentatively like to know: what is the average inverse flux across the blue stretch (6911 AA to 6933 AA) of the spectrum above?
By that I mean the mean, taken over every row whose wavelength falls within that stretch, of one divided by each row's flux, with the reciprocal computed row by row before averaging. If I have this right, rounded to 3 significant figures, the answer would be 0.123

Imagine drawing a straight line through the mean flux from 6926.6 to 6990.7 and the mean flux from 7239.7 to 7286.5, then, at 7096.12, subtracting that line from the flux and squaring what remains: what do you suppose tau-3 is 0.004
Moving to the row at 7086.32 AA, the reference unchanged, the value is 0.014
